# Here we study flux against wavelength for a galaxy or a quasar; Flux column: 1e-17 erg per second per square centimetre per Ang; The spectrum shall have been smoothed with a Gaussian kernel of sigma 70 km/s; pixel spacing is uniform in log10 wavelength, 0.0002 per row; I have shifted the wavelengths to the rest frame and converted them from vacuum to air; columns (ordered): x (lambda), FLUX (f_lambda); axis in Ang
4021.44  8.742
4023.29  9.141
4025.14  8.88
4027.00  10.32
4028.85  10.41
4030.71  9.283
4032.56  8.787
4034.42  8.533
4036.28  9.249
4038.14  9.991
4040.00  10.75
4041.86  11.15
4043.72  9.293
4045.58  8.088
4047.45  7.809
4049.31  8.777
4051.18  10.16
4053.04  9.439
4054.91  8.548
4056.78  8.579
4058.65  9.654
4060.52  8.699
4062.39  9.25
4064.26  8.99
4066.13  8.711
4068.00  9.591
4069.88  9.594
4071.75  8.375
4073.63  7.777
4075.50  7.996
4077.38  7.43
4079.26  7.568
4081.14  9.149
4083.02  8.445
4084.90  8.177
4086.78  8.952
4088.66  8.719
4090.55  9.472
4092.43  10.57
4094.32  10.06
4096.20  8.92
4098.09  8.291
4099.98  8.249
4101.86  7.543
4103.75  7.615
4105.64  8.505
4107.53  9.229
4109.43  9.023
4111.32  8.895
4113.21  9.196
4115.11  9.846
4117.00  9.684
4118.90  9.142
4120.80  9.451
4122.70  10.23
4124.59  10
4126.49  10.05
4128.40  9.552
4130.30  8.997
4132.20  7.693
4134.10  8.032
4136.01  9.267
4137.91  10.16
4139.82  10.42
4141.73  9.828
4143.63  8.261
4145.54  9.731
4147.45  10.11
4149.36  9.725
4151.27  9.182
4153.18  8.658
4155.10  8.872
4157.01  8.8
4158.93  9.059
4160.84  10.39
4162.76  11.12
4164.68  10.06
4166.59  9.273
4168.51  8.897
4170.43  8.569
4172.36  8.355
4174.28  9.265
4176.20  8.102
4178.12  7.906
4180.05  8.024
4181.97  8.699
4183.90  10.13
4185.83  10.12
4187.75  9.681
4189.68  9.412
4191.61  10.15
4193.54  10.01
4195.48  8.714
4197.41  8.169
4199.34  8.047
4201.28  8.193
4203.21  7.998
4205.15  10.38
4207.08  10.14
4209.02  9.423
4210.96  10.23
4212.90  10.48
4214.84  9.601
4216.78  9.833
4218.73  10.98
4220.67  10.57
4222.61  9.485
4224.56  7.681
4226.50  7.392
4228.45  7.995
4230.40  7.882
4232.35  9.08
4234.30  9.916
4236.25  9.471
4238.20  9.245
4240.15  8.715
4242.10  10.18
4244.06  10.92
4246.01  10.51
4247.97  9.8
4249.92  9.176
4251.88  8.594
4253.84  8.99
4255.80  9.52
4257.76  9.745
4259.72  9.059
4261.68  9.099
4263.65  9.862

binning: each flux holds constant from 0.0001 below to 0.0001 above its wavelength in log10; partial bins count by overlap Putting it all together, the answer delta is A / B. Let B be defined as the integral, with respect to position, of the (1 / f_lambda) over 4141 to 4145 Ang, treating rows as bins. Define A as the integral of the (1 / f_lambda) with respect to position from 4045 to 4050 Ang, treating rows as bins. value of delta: 1.4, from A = 0.6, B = 0.4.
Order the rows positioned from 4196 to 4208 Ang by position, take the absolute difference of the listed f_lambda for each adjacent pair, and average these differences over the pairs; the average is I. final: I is 0.62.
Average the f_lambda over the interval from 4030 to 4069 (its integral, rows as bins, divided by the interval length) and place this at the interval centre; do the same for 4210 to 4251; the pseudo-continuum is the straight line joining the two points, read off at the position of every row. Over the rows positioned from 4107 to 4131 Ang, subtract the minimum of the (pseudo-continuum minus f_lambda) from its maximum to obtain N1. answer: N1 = 1.3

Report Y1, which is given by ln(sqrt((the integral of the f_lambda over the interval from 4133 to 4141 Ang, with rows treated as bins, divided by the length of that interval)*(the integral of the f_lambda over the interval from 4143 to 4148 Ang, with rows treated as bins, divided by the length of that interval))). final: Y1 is 2.242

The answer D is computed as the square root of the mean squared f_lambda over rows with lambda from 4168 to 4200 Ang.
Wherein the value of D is 9.0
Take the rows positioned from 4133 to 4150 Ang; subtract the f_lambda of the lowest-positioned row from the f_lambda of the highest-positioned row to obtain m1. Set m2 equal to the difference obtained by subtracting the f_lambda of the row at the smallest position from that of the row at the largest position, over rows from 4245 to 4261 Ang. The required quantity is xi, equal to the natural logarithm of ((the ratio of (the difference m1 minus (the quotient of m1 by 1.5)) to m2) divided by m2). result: -1.3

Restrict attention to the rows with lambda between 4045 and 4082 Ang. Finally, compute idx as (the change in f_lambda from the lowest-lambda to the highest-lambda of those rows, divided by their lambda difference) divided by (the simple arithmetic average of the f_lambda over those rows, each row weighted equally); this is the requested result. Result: 0.003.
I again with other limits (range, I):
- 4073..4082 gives 0.63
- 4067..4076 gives 0.51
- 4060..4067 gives 0.36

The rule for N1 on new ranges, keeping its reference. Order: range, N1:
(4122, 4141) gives 2.7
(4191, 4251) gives 3.6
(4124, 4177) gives 3.4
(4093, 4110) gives 2.5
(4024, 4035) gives 1.9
